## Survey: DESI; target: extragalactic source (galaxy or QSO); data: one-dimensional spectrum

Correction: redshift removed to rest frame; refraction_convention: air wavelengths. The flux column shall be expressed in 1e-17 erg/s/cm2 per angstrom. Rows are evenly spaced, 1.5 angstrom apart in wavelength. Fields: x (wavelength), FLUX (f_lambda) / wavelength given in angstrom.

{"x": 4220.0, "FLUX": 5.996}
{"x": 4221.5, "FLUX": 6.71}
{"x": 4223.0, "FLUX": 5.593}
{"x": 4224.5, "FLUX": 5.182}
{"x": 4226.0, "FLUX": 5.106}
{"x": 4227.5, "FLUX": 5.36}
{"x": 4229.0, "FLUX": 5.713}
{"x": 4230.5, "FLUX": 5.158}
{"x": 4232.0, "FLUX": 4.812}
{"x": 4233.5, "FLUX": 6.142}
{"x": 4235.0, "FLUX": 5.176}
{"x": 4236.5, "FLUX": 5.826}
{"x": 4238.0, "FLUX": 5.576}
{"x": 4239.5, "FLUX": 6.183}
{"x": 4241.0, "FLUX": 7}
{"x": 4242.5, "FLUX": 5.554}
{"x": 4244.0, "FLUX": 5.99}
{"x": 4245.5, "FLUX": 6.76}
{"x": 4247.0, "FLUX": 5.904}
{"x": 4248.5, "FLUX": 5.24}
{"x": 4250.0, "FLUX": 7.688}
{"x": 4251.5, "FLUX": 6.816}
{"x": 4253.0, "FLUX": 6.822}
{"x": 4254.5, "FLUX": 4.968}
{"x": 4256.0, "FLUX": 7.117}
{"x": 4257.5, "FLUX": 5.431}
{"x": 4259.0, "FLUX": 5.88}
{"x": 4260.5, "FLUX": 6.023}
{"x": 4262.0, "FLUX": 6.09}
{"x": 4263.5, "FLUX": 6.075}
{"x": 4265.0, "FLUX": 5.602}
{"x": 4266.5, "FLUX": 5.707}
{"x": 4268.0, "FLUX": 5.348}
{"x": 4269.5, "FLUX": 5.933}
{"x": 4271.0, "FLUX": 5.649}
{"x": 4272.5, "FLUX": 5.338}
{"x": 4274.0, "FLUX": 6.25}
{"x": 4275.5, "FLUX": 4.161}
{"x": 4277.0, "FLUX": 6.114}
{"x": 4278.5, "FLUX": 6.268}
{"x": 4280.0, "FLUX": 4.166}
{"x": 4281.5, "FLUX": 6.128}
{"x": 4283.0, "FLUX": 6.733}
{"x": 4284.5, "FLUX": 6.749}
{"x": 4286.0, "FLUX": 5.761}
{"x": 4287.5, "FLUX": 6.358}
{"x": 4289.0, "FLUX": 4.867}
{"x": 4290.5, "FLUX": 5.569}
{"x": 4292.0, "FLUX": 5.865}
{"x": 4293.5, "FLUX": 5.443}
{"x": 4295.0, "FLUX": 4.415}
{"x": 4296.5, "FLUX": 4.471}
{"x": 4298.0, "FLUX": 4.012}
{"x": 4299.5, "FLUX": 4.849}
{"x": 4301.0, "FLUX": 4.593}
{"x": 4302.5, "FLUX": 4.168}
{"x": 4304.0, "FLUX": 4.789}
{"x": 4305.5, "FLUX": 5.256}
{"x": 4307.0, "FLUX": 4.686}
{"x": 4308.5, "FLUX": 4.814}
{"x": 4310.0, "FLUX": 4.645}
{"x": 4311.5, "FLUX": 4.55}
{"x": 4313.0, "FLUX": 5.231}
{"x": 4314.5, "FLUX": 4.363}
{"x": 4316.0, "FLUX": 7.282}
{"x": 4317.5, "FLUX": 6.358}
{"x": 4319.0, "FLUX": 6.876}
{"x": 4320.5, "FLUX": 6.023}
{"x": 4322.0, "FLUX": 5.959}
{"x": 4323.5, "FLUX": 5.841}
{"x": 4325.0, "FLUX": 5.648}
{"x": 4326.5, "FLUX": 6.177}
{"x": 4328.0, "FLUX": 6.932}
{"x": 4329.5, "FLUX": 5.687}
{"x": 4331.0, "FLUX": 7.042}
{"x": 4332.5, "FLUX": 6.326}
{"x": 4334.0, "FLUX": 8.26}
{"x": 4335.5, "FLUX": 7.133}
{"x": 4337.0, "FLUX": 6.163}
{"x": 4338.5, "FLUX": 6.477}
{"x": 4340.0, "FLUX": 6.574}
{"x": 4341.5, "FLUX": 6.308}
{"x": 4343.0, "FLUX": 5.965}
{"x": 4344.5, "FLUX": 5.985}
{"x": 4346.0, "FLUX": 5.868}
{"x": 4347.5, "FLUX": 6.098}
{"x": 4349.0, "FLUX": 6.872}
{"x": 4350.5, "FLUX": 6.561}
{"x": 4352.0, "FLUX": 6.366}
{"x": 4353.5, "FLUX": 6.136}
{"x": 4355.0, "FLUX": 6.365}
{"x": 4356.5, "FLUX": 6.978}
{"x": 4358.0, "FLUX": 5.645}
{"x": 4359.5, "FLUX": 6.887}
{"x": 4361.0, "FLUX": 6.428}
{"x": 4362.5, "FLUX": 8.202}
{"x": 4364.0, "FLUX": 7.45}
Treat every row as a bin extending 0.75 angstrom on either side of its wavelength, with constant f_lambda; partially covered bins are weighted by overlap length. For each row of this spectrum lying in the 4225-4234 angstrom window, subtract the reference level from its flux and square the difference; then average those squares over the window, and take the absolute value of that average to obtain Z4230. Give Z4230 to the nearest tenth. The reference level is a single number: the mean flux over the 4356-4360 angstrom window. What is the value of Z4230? 1.4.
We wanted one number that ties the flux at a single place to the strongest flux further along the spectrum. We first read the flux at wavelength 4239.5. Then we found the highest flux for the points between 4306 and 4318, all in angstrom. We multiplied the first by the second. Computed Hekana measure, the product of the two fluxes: 45.0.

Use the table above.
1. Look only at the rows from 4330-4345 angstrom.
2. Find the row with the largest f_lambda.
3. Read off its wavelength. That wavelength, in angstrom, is 4334.0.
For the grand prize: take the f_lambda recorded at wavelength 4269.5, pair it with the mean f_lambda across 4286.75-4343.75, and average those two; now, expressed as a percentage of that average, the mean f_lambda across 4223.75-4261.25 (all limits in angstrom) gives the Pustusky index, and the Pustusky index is 102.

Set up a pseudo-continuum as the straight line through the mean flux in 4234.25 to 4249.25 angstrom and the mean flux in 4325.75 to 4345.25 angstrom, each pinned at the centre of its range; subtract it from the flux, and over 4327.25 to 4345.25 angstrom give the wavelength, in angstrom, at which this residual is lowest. 4329.5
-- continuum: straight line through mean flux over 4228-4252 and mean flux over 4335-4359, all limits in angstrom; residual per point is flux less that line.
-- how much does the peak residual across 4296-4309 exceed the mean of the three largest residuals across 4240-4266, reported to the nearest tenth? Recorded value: -2.2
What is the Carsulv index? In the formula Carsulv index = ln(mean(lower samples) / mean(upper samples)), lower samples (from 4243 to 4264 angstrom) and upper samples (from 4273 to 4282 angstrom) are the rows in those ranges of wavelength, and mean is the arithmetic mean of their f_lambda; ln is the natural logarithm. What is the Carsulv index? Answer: 0.12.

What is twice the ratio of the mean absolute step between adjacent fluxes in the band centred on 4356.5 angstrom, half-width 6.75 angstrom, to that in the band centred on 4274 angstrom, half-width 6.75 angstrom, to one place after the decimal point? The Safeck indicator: 1.4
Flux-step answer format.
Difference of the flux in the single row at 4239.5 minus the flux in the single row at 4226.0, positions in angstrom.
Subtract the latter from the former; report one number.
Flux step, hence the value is 1.1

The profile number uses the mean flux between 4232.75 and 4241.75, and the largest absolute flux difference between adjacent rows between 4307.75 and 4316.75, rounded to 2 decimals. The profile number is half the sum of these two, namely 4.45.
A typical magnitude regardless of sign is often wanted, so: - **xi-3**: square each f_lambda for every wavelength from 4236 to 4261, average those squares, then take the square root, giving 6.2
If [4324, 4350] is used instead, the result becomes 6.5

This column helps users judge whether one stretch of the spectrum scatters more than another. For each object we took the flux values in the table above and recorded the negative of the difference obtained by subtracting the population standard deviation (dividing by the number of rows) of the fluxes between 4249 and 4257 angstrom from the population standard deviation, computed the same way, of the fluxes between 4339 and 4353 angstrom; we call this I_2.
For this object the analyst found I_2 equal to 0.6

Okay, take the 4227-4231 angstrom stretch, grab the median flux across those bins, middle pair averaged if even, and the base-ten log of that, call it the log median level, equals 0.73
